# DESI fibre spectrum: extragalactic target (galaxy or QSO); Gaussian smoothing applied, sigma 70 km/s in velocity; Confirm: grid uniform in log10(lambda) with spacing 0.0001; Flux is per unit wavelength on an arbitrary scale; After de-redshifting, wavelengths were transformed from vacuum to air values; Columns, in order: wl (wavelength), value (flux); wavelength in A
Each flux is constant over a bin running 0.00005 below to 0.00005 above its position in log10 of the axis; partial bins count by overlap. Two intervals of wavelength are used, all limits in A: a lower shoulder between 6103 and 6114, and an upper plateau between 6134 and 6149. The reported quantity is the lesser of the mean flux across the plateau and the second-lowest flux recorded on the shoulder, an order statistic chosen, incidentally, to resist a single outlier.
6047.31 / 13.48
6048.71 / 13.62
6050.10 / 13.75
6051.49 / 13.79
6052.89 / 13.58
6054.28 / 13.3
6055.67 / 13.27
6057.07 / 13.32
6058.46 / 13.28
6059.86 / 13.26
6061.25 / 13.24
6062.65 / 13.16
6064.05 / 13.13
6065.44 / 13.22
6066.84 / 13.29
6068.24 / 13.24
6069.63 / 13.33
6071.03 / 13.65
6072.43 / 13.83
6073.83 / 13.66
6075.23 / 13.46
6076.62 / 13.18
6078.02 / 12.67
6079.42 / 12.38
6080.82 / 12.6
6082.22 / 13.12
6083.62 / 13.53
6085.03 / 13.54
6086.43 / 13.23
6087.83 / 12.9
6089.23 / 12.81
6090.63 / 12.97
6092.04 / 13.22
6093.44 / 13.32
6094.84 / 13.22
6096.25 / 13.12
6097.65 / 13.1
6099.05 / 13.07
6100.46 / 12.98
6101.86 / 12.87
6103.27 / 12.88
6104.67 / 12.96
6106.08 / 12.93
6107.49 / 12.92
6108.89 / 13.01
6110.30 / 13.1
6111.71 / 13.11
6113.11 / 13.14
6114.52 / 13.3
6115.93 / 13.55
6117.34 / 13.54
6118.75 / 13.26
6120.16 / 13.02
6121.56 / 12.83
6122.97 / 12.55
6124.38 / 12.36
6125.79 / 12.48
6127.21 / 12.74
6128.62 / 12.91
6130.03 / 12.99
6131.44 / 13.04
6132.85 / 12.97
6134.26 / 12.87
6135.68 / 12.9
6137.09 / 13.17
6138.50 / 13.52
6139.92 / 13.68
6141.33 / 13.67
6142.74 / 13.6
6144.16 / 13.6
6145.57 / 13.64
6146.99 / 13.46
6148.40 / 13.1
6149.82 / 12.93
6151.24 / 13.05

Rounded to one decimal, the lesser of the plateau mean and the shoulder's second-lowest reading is 12.9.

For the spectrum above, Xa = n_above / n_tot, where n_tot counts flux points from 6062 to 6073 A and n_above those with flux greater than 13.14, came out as 0.9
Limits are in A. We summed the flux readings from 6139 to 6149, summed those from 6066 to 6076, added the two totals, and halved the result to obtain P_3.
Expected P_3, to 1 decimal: 94.6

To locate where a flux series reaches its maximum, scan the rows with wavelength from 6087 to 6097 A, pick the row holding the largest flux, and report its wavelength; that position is 6093.44 A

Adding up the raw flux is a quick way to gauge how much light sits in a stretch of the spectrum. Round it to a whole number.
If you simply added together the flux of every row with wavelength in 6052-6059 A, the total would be 67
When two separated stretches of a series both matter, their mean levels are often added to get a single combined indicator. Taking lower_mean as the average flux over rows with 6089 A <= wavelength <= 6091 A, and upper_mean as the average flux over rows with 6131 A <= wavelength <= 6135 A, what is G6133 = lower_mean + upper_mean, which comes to 25.85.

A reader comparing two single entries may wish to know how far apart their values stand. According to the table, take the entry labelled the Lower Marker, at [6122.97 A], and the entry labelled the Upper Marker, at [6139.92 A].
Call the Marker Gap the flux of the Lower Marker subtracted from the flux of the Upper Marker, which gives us 1.1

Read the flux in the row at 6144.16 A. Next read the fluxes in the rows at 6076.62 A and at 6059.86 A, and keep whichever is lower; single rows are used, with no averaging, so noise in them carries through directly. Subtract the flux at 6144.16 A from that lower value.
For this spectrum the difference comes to -0.42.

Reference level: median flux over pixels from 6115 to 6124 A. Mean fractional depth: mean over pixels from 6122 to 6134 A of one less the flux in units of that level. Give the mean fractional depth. 0.029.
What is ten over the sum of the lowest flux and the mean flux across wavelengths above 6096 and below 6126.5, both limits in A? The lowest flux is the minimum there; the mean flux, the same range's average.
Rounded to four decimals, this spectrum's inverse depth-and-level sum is 0.3943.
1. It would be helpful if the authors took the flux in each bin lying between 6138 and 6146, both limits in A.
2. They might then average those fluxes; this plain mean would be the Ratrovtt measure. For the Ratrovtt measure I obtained 13.6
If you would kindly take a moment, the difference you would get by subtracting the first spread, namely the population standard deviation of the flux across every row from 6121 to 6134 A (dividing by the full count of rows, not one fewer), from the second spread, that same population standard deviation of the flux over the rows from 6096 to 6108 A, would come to -0.14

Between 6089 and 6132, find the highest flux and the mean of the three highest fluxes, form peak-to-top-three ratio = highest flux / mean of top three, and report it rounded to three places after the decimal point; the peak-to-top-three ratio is 1.006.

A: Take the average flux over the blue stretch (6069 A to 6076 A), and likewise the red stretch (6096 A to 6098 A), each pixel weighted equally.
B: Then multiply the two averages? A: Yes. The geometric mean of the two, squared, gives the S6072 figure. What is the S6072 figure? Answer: 178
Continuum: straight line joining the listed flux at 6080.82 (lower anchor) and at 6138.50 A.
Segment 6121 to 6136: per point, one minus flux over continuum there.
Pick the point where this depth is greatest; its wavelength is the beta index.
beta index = 6124.38 A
